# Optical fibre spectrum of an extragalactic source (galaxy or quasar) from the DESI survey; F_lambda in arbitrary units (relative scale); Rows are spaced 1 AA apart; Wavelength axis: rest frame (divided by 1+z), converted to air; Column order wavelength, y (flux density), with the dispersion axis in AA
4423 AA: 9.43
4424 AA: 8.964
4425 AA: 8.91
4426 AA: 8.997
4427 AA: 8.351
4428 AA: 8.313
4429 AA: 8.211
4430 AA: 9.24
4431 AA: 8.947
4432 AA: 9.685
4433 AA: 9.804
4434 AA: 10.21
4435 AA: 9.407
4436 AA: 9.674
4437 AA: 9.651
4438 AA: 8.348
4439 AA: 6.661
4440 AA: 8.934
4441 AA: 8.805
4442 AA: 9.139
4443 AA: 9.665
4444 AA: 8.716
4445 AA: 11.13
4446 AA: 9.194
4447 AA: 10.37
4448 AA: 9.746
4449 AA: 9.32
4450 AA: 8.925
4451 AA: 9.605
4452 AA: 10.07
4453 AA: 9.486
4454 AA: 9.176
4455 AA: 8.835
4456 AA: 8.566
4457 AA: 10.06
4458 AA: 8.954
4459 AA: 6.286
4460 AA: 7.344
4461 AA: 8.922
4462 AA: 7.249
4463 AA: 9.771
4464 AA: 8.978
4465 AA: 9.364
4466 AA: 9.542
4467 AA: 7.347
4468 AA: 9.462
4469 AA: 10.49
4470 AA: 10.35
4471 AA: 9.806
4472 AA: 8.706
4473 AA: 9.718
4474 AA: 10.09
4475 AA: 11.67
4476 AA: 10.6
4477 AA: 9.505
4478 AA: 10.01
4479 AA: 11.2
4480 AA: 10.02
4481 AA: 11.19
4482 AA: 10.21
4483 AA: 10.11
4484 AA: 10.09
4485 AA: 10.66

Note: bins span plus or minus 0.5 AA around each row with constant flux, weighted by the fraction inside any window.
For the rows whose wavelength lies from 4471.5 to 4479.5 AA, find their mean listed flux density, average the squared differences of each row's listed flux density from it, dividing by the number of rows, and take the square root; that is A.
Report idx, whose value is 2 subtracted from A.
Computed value -1.11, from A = 0.9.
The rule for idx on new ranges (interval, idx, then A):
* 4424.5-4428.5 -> -1.69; 0.3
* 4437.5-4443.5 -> -1.05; 0.9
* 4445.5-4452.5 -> -1.53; 0.5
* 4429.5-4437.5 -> -1.64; 0.4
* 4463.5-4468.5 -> -1.18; 0.8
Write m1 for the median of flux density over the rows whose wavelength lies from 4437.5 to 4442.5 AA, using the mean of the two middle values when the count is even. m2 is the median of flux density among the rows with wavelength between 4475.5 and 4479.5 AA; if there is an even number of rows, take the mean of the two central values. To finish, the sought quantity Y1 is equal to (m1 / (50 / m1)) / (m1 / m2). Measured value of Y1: 1.81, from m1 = 8.8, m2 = 10.3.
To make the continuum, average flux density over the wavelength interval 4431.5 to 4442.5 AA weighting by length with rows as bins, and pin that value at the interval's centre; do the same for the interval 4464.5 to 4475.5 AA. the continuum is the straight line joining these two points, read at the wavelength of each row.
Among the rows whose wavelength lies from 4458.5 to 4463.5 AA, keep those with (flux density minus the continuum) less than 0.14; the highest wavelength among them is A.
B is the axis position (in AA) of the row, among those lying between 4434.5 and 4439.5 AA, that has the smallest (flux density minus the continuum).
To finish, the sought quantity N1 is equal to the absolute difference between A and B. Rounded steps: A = 4462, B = 4439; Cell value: 23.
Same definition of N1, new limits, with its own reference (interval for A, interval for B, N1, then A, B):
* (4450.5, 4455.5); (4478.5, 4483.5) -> 25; 4455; 4480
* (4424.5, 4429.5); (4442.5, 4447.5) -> 15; 4429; 4444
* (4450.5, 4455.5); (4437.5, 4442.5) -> 16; 4455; 4439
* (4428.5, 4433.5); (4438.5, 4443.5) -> 8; 4431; 4439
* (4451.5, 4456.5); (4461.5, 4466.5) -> 6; 4456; 4462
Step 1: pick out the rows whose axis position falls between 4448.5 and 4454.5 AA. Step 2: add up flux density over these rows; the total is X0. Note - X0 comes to 57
